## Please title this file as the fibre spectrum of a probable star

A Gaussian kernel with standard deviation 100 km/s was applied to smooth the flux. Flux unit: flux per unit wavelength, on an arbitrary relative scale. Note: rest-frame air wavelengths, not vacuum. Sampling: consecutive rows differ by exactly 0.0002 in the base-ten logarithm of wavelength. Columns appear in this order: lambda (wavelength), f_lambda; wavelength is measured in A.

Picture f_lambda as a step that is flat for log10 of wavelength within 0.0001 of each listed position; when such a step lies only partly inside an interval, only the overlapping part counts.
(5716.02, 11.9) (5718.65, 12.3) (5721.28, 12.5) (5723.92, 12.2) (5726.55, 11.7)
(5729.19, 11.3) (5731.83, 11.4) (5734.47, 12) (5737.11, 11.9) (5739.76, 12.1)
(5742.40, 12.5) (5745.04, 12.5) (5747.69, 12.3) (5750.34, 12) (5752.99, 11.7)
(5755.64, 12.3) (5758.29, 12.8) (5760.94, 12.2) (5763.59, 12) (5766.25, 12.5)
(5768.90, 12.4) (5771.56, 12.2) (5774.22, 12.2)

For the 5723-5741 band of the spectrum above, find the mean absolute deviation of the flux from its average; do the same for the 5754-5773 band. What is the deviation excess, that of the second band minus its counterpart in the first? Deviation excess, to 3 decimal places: -0.094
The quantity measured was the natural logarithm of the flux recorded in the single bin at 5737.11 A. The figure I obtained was 2.48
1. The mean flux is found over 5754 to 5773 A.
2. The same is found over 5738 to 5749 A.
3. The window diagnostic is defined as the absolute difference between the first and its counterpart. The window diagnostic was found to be 0.0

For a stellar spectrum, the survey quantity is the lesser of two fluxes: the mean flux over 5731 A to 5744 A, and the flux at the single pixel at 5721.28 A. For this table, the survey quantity 12.0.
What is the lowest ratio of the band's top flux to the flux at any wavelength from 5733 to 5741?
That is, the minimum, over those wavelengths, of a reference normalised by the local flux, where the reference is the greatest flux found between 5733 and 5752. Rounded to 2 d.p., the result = 1.03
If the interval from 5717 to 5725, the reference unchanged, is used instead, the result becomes 1.00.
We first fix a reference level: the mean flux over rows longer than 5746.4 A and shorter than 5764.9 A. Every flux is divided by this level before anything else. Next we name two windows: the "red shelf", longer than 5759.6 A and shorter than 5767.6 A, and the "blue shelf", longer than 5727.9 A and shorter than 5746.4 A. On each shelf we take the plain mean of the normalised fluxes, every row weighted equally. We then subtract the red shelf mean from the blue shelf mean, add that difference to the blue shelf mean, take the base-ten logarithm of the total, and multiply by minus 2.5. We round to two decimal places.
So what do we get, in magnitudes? 0.05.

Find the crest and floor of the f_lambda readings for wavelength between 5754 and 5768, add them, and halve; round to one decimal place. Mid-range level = 12.4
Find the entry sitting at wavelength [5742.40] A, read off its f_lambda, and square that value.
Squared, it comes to 156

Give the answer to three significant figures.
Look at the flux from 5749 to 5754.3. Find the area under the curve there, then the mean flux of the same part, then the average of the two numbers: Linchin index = 37.3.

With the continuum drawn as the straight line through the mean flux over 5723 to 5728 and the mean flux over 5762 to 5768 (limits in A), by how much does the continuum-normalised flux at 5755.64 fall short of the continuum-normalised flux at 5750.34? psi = -0.02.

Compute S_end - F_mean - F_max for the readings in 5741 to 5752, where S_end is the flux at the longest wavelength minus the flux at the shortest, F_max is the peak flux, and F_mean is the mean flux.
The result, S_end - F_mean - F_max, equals -25.3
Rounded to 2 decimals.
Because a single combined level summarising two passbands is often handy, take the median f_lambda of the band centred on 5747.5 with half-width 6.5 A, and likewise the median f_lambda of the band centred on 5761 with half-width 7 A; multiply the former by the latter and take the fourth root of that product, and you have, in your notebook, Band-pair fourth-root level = 3.51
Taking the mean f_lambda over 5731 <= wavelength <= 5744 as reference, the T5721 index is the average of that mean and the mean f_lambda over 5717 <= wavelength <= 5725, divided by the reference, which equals 1.01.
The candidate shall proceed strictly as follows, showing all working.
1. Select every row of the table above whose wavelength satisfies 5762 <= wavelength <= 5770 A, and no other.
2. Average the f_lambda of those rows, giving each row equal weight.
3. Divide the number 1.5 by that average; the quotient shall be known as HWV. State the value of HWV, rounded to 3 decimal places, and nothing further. 0.122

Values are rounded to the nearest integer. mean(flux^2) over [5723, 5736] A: 137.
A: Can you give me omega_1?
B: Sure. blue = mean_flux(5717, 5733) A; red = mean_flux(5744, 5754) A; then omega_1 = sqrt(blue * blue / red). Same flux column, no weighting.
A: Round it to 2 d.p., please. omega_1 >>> 3.42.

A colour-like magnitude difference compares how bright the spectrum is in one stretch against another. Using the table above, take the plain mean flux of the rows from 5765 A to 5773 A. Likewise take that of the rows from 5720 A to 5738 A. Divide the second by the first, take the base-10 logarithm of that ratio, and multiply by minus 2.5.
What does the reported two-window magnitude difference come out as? 0.046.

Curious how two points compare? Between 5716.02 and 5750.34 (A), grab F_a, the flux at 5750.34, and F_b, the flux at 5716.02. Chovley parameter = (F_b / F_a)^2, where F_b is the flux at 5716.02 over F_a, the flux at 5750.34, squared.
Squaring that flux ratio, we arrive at 0.98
